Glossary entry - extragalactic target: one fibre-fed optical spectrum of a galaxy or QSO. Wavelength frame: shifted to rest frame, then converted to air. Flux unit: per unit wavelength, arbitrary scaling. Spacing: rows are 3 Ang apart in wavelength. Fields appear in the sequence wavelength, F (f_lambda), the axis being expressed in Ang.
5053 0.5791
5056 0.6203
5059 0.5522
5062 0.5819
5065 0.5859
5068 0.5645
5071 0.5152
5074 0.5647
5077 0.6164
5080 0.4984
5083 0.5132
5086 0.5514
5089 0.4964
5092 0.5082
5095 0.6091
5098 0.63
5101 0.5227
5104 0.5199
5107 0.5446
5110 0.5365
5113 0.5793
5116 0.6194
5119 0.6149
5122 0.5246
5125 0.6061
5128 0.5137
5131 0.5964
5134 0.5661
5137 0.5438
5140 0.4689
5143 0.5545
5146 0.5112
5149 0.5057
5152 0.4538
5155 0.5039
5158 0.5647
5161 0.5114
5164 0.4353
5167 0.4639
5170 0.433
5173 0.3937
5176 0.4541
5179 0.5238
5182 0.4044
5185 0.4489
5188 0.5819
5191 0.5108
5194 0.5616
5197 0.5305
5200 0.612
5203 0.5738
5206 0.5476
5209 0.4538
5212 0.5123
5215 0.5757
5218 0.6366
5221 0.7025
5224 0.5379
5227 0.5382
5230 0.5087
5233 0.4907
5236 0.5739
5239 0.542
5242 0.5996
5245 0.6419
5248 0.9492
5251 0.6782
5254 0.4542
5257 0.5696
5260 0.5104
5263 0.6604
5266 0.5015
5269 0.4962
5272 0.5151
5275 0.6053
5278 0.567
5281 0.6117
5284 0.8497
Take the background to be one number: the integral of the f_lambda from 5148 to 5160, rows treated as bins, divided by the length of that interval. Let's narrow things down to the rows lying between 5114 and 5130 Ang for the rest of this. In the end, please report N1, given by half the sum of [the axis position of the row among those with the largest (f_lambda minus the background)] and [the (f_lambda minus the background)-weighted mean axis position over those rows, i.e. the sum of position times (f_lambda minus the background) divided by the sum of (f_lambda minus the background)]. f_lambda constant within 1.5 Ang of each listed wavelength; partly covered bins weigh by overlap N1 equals 5118.0 Ang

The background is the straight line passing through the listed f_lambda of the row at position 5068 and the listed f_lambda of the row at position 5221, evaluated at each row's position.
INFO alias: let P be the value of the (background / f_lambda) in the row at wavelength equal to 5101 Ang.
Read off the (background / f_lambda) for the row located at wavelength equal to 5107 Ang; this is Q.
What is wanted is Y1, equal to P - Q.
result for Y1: 0.04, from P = 1.137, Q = 1.10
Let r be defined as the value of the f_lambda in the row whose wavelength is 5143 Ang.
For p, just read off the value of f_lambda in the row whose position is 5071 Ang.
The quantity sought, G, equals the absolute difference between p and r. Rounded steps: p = 0.5152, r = 0.5545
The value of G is 0.039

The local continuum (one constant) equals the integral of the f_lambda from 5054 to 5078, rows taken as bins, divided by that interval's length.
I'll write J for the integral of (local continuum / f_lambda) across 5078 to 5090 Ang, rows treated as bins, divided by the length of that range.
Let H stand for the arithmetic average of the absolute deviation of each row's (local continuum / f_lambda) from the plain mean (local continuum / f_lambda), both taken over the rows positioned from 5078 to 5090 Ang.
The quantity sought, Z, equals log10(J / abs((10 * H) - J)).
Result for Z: 0.18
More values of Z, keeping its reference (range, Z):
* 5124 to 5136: 0.34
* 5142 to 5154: 0.34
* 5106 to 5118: 0.31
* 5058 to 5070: 0.11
